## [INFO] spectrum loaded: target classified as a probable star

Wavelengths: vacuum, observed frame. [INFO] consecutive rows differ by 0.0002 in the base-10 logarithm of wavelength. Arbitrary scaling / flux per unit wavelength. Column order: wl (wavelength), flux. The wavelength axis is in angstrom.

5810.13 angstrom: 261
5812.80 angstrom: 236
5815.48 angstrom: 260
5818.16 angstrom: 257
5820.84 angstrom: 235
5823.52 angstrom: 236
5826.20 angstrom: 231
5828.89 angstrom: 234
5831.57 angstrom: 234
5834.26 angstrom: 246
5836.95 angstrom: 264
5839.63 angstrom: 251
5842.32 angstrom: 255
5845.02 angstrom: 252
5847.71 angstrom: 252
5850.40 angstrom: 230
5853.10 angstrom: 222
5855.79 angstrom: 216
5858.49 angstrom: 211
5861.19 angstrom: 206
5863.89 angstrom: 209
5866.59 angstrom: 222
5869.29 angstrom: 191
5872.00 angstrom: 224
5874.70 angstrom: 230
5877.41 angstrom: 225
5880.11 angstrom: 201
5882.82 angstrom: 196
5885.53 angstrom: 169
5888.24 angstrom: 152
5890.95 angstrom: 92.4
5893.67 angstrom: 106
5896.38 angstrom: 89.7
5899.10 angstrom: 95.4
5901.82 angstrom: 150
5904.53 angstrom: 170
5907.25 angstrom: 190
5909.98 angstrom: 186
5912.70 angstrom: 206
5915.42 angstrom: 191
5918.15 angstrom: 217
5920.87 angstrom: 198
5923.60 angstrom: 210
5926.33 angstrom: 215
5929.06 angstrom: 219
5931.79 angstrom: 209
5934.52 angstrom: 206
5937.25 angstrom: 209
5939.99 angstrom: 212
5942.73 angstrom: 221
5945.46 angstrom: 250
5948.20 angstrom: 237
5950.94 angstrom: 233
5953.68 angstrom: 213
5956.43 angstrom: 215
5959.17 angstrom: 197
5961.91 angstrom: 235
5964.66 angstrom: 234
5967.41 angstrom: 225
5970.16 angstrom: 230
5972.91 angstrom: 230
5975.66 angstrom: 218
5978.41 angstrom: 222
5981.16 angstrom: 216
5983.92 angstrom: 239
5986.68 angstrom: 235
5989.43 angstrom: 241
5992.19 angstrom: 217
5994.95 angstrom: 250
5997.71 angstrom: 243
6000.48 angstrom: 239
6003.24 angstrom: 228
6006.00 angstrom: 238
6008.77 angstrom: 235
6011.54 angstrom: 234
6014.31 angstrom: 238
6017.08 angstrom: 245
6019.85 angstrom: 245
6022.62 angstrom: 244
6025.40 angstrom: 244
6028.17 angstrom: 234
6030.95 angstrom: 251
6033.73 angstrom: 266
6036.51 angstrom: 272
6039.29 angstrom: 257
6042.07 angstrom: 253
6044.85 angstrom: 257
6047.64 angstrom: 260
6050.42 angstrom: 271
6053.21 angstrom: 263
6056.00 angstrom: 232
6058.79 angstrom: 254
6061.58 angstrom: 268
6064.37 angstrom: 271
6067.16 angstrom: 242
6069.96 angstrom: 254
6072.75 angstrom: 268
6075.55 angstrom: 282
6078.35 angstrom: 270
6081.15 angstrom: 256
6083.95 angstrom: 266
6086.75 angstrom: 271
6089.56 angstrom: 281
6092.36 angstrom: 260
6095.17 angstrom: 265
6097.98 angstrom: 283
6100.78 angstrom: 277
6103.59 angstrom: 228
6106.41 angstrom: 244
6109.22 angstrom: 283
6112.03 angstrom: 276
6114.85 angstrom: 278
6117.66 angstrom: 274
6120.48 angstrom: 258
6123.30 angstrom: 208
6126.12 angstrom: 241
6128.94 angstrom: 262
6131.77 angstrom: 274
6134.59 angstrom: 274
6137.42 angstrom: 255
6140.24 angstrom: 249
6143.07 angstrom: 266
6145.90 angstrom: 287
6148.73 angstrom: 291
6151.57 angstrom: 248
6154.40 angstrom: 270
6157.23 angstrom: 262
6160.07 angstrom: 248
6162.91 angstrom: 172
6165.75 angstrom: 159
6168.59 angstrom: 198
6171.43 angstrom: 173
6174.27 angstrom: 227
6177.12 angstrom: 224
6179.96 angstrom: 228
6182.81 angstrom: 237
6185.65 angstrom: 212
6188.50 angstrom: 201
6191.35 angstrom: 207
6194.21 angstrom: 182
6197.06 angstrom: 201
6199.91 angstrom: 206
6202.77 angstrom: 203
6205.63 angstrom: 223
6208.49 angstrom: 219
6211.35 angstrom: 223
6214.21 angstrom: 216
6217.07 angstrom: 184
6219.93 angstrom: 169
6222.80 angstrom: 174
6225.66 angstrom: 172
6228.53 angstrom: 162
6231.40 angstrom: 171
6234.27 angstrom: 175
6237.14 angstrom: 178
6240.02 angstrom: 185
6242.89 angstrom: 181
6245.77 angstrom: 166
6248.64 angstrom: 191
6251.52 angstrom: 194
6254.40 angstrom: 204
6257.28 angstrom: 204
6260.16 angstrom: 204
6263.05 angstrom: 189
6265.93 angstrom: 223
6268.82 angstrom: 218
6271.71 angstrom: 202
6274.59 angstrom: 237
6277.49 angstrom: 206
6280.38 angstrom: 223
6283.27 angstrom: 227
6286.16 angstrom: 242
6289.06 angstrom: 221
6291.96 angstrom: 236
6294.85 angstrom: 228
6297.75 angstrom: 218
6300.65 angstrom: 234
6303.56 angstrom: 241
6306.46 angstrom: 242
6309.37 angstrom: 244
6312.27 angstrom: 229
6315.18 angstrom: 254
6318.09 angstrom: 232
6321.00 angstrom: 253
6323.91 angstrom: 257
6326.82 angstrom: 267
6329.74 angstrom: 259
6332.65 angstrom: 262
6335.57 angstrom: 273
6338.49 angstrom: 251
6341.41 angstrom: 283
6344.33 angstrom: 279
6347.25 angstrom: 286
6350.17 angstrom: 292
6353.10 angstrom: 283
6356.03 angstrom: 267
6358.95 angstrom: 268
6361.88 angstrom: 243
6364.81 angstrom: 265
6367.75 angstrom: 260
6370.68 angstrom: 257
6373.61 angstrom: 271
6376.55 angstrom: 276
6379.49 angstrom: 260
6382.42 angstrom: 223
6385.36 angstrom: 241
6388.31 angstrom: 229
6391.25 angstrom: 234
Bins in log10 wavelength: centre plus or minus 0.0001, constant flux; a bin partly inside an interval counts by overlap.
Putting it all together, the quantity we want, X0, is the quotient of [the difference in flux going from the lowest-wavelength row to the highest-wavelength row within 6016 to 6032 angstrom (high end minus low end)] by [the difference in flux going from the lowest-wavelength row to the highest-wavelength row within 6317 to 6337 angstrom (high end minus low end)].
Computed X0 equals 0.1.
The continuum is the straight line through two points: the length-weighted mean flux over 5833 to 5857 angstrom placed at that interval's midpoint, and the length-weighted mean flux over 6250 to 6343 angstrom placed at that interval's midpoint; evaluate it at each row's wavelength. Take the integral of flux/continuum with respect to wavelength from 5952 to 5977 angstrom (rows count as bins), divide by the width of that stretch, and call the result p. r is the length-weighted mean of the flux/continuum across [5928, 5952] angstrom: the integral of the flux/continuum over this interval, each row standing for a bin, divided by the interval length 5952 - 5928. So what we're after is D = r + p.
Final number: 1.84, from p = 0.92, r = 0.92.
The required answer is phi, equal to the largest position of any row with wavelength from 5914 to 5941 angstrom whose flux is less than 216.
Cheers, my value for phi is 5939.99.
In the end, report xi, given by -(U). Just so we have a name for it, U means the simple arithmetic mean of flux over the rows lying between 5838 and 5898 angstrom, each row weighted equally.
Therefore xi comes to -200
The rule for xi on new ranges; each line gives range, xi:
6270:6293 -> -224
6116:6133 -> -253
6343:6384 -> -266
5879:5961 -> -189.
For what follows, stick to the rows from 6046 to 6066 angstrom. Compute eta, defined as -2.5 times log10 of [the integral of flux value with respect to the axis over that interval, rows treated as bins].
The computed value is -9.29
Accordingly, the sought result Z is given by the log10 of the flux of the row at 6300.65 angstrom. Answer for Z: 2.37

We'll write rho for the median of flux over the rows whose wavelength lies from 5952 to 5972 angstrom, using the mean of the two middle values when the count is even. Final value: 225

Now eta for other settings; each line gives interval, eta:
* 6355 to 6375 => -9.30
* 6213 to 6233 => -8.88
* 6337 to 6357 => -9.36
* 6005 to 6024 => -9.15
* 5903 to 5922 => -8.91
